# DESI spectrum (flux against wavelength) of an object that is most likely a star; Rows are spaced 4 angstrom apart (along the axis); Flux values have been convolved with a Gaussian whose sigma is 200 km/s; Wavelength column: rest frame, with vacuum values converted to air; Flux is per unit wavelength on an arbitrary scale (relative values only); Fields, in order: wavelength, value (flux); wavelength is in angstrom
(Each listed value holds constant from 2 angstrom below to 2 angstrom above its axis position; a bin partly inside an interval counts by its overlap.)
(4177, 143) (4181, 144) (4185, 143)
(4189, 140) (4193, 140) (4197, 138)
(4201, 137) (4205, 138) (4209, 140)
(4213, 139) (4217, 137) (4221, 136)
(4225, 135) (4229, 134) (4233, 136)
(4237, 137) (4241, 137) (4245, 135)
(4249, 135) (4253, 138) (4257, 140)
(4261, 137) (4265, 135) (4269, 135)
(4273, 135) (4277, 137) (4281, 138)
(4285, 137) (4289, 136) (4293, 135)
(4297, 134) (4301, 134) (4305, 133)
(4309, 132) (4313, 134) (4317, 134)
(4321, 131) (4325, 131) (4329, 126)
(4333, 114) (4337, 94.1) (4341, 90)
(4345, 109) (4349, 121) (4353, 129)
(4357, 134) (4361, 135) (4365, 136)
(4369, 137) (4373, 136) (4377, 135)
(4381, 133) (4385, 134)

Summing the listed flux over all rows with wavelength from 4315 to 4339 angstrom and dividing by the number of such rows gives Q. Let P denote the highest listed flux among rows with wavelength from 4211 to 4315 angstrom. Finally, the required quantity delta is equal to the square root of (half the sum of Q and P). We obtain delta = 11.4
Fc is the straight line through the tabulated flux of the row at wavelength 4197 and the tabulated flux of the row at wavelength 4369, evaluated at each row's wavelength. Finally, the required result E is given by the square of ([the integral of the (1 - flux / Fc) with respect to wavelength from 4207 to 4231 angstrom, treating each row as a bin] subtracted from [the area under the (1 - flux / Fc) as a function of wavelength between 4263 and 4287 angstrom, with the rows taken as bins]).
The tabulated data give 0.0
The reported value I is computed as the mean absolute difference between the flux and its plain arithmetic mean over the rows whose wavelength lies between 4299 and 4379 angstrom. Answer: 10.3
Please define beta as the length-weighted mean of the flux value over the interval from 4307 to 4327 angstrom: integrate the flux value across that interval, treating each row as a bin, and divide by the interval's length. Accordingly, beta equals 132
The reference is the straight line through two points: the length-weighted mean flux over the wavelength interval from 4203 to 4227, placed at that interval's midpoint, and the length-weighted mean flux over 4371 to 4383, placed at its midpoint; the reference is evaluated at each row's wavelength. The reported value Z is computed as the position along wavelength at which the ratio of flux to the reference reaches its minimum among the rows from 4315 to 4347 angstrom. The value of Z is 4341 angstrom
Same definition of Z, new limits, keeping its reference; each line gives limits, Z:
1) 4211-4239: 4229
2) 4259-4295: 4265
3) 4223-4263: 4229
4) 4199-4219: 4201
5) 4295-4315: 4309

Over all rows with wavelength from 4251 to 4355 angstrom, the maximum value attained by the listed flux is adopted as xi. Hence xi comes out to 140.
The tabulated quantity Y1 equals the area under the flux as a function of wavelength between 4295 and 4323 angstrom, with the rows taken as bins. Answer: 3728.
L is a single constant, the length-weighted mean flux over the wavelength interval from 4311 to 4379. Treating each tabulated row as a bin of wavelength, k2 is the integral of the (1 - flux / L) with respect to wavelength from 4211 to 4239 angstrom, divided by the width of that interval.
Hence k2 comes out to -0.090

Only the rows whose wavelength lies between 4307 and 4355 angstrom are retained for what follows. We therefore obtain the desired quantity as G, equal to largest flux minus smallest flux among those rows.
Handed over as 44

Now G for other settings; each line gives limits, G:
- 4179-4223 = 8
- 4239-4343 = 50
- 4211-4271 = 6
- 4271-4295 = 3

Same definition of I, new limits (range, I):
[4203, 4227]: 1.5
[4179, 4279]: 2.0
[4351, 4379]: 1.8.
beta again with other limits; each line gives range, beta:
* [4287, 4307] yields 134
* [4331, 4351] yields 106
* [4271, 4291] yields 137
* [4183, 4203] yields 140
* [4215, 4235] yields 136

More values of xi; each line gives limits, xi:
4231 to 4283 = 140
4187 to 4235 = 140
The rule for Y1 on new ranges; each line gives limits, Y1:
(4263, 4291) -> 3812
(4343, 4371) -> 3604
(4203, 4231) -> 3836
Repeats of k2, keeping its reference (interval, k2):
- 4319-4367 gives 0.034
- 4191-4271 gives -0.095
